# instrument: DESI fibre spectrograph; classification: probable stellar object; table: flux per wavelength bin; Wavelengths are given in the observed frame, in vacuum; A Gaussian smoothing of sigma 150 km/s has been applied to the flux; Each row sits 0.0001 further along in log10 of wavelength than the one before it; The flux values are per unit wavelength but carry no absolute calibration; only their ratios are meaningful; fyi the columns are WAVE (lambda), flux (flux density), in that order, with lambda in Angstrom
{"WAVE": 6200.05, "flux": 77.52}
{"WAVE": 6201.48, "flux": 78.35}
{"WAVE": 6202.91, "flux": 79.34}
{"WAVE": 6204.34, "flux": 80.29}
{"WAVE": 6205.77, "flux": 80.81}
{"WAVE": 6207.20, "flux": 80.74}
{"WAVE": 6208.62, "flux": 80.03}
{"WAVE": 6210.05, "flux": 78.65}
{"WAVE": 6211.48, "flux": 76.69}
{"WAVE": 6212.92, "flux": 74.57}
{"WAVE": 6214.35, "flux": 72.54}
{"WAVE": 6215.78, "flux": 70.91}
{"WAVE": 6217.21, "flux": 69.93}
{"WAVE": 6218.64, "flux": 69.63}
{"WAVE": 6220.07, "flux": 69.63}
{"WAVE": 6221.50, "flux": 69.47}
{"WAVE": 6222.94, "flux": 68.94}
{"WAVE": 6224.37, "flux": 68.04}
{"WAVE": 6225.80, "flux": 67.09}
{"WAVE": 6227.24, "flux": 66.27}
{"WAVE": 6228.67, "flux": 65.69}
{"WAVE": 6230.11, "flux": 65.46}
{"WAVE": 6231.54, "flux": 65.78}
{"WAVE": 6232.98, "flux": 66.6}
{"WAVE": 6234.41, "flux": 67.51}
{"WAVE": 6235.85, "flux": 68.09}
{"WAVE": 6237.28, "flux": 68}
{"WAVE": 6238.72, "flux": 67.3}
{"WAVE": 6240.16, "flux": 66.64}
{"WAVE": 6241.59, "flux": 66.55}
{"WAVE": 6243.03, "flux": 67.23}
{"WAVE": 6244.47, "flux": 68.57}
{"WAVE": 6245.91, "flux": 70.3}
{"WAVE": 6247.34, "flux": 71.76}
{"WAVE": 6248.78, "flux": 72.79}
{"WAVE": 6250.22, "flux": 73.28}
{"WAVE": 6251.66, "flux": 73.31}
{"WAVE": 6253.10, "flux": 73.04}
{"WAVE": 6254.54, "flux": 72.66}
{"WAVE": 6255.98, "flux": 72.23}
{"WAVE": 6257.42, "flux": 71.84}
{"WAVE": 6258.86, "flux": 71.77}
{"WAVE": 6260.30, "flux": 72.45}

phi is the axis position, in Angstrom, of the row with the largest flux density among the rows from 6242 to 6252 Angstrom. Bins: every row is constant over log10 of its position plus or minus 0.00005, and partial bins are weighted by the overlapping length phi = 6251.66 Angstrom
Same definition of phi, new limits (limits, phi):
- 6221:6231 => 6221.50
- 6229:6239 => 6235.85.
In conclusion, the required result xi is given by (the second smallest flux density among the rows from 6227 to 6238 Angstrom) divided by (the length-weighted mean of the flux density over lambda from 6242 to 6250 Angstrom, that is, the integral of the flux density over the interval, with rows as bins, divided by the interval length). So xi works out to 0.94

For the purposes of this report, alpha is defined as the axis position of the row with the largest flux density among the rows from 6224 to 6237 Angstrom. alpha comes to 6235.85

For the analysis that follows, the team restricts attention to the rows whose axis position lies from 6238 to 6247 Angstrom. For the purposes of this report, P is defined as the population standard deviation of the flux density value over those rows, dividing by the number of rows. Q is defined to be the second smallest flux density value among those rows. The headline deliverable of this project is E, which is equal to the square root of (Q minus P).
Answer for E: 8.1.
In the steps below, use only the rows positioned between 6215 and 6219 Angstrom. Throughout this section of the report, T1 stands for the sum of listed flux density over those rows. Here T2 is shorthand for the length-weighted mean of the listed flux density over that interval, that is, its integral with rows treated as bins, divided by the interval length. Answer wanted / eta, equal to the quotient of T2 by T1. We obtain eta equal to 0.3341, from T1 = 210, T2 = 70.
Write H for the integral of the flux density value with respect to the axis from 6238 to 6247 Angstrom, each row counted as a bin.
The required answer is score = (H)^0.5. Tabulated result 24.7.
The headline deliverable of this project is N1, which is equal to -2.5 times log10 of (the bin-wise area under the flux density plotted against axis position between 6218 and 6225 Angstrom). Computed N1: -6.71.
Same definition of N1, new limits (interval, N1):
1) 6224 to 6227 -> -5.76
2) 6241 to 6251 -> -7.11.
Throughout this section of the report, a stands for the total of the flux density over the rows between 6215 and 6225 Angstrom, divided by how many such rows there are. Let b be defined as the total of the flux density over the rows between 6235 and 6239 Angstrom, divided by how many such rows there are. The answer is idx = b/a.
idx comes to 0.98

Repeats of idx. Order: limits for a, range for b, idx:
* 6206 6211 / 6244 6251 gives 0.89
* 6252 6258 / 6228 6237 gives 0.92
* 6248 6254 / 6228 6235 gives 0.91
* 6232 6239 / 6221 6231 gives 1.00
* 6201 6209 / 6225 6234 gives 0.83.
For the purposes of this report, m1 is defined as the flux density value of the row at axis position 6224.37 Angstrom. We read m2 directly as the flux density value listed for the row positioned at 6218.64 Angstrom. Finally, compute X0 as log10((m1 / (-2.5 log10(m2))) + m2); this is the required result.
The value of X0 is 1.74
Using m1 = 68.04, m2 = 69.63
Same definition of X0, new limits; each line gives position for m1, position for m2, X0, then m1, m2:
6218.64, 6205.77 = 1.82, 69.63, 80.81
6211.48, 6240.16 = 1.70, 76.69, 66.64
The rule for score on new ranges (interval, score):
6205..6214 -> 26.6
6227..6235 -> 23.0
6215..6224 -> 25.1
